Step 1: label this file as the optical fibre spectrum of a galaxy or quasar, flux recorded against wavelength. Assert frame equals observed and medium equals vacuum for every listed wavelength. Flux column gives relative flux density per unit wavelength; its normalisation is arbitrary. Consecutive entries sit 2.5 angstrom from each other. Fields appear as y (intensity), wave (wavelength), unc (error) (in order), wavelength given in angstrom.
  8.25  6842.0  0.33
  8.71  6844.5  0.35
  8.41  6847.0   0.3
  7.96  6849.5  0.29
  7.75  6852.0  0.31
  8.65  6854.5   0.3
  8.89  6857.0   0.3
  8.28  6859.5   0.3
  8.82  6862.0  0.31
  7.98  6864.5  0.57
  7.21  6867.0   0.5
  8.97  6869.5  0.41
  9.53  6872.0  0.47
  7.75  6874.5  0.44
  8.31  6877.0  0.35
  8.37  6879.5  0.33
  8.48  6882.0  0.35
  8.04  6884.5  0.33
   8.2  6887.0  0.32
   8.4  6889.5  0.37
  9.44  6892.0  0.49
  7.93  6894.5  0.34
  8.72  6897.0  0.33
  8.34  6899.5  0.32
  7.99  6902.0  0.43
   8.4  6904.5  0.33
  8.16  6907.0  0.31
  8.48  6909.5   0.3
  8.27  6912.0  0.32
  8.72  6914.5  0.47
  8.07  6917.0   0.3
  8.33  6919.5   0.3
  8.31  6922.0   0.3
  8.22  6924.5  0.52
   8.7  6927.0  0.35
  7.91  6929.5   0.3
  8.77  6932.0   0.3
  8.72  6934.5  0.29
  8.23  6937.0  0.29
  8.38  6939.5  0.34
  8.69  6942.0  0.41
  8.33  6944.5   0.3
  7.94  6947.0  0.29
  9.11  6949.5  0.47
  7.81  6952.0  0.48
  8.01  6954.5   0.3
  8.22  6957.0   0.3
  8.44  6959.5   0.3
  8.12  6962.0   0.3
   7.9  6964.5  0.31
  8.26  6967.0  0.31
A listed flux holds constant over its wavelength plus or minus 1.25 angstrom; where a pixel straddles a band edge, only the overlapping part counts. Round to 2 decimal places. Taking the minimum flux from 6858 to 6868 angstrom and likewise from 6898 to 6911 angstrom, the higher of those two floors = 7.99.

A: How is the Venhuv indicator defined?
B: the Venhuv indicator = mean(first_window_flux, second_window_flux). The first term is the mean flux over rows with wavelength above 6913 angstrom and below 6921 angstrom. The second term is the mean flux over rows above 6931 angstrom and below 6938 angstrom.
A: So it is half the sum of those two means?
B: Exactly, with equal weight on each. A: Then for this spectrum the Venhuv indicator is 8.47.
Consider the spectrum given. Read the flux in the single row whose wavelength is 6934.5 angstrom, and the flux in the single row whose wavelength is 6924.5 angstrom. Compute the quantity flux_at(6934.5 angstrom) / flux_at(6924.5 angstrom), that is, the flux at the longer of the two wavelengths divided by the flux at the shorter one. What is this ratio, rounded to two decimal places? 1.06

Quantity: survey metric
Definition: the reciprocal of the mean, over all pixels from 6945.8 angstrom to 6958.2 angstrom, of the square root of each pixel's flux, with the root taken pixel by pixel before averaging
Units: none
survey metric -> 0.349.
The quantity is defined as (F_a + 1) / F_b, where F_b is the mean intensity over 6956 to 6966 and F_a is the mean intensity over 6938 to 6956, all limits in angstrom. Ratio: 1.141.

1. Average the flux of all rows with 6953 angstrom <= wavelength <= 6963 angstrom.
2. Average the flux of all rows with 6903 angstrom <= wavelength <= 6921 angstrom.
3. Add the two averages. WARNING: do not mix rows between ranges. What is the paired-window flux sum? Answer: 16.5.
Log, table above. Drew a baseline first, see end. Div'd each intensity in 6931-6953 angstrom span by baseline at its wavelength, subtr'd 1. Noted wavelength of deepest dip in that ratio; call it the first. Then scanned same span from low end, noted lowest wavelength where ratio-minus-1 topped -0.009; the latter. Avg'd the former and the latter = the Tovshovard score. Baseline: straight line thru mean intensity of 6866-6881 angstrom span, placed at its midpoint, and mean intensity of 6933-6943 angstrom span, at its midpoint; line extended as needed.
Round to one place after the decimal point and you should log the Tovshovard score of 6942.0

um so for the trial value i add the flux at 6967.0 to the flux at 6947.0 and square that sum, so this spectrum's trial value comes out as 262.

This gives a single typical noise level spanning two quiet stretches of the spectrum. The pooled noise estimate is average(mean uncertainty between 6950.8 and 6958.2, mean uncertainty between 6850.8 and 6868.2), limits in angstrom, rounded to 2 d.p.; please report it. 0.36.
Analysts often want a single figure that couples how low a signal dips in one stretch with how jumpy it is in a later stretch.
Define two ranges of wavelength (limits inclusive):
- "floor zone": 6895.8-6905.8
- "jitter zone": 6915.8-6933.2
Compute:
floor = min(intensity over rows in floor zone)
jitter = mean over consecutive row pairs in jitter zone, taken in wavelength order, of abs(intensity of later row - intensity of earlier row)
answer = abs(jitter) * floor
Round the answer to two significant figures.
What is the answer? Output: 3.3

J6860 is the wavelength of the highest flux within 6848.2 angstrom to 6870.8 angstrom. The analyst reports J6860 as 6869.5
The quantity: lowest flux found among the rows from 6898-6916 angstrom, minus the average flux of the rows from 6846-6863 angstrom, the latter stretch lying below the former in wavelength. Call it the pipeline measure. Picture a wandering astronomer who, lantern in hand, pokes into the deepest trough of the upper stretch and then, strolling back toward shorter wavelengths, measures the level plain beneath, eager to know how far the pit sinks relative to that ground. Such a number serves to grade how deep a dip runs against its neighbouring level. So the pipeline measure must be -0.40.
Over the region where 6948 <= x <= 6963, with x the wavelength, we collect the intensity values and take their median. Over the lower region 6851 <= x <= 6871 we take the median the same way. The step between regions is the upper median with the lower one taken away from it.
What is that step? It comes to -0.3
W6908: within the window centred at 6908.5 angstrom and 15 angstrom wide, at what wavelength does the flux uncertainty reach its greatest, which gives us 6914.5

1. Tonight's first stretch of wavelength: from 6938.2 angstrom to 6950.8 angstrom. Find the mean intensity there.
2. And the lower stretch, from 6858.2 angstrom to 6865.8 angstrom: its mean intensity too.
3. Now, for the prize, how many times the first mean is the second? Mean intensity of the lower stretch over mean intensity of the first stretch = 0.98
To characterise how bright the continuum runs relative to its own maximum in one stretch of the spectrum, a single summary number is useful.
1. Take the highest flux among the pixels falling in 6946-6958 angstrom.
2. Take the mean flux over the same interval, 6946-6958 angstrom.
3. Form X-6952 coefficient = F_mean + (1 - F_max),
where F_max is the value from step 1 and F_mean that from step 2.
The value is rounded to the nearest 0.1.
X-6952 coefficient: 0.1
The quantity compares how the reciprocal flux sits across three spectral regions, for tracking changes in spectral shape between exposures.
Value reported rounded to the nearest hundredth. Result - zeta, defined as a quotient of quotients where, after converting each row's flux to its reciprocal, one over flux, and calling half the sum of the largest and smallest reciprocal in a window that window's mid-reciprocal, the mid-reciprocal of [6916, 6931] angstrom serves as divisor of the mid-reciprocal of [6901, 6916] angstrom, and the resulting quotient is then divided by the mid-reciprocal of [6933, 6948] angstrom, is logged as 8.26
